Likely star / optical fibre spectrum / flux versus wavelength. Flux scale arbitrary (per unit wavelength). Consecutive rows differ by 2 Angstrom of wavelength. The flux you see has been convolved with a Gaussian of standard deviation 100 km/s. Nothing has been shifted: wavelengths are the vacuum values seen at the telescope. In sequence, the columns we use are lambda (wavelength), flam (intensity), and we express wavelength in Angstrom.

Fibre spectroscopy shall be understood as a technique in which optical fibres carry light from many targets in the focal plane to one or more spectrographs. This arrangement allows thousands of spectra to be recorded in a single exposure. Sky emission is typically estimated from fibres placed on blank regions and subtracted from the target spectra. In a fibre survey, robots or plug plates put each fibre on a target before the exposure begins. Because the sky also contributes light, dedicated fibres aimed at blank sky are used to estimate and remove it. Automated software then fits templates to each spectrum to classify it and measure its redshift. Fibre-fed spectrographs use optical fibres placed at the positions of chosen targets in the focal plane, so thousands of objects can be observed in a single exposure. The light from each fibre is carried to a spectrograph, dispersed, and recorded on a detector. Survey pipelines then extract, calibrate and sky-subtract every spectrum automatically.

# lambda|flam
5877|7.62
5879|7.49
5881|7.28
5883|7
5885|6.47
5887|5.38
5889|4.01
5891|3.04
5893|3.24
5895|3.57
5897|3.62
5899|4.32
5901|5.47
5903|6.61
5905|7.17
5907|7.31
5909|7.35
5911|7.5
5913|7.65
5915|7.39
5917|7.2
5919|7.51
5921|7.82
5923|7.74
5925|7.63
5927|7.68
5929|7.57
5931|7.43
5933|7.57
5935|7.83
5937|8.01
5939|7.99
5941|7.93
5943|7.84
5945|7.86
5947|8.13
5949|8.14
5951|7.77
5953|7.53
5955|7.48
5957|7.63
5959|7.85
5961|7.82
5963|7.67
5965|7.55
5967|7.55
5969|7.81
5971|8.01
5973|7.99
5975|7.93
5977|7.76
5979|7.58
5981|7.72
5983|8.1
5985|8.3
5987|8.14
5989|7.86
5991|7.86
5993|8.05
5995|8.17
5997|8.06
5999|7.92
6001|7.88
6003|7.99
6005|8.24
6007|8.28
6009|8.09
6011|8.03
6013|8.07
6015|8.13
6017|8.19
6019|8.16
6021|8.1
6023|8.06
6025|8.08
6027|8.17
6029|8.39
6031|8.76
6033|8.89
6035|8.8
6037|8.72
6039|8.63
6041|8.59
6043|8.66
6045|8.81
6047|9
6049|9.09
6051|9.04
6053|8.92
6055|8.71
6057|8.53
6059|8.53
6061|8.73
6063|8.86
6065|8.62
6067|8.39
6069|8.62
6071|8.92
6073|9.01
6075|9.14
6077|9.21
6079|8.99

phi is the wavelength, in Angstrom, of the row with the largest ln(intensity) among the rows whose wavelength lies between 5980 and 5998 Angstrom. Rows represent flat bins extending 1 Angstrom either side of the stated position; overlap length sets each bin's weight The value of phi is 5985 Angstrom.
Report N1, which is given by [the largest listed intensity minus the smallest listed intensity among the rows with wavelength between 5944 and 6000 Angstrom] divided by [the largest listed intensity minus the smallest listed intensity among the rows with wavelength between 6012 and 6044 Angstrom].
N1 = 1.0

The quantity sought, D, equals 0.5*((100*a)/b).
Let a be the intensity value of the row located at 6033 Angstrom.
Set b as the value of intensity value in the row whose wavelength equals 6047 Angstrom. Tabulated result 49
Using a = 8.89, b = 9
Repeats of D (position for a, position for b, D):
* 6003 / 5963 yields 52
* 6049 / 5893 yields 140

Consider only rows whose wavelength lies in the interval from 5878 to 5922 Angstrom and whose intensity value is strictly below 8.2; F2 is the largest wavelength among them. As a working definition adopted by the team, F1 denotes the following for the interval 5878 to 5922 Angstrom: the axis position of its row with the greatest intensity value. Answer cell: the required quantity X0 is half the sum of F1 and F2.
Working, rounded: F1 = 5921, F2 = 5921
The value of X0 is 5921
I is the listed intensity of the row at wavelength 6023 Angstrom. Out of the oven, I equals 8.06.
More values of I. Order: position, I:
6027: 8.17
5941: 7.93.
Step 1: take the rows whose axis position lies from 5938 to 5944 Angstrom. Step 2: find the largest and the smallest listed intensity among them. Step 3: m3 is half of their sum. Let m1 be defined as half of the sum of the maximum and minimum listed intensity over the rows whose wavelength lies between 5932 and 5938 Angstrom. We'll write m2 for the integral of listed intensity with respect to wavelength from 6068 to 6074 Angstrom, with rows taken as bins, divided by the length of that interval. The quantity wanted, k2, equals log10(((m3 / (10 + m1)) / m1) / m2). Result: -2.19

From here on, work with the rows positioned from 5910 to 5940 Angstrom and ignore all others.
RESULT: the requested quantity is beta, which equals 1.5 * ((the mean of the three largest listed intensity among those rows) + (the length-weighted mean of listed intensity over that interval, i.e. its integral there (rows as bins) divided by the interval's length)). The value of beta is 23.4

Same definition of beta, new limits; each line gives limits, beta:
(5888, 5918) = 19.8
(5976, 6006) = 24.3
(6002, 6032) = 25.0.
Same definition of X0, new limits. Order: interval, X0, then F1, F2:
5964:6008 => 5994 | 5985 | 6003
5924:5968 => 5958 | 5949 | 5967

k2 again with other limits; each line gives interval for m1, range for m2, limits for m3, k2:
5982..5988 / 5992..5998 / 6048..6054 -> -2.13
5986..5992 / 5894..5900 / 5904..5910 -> -1.88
